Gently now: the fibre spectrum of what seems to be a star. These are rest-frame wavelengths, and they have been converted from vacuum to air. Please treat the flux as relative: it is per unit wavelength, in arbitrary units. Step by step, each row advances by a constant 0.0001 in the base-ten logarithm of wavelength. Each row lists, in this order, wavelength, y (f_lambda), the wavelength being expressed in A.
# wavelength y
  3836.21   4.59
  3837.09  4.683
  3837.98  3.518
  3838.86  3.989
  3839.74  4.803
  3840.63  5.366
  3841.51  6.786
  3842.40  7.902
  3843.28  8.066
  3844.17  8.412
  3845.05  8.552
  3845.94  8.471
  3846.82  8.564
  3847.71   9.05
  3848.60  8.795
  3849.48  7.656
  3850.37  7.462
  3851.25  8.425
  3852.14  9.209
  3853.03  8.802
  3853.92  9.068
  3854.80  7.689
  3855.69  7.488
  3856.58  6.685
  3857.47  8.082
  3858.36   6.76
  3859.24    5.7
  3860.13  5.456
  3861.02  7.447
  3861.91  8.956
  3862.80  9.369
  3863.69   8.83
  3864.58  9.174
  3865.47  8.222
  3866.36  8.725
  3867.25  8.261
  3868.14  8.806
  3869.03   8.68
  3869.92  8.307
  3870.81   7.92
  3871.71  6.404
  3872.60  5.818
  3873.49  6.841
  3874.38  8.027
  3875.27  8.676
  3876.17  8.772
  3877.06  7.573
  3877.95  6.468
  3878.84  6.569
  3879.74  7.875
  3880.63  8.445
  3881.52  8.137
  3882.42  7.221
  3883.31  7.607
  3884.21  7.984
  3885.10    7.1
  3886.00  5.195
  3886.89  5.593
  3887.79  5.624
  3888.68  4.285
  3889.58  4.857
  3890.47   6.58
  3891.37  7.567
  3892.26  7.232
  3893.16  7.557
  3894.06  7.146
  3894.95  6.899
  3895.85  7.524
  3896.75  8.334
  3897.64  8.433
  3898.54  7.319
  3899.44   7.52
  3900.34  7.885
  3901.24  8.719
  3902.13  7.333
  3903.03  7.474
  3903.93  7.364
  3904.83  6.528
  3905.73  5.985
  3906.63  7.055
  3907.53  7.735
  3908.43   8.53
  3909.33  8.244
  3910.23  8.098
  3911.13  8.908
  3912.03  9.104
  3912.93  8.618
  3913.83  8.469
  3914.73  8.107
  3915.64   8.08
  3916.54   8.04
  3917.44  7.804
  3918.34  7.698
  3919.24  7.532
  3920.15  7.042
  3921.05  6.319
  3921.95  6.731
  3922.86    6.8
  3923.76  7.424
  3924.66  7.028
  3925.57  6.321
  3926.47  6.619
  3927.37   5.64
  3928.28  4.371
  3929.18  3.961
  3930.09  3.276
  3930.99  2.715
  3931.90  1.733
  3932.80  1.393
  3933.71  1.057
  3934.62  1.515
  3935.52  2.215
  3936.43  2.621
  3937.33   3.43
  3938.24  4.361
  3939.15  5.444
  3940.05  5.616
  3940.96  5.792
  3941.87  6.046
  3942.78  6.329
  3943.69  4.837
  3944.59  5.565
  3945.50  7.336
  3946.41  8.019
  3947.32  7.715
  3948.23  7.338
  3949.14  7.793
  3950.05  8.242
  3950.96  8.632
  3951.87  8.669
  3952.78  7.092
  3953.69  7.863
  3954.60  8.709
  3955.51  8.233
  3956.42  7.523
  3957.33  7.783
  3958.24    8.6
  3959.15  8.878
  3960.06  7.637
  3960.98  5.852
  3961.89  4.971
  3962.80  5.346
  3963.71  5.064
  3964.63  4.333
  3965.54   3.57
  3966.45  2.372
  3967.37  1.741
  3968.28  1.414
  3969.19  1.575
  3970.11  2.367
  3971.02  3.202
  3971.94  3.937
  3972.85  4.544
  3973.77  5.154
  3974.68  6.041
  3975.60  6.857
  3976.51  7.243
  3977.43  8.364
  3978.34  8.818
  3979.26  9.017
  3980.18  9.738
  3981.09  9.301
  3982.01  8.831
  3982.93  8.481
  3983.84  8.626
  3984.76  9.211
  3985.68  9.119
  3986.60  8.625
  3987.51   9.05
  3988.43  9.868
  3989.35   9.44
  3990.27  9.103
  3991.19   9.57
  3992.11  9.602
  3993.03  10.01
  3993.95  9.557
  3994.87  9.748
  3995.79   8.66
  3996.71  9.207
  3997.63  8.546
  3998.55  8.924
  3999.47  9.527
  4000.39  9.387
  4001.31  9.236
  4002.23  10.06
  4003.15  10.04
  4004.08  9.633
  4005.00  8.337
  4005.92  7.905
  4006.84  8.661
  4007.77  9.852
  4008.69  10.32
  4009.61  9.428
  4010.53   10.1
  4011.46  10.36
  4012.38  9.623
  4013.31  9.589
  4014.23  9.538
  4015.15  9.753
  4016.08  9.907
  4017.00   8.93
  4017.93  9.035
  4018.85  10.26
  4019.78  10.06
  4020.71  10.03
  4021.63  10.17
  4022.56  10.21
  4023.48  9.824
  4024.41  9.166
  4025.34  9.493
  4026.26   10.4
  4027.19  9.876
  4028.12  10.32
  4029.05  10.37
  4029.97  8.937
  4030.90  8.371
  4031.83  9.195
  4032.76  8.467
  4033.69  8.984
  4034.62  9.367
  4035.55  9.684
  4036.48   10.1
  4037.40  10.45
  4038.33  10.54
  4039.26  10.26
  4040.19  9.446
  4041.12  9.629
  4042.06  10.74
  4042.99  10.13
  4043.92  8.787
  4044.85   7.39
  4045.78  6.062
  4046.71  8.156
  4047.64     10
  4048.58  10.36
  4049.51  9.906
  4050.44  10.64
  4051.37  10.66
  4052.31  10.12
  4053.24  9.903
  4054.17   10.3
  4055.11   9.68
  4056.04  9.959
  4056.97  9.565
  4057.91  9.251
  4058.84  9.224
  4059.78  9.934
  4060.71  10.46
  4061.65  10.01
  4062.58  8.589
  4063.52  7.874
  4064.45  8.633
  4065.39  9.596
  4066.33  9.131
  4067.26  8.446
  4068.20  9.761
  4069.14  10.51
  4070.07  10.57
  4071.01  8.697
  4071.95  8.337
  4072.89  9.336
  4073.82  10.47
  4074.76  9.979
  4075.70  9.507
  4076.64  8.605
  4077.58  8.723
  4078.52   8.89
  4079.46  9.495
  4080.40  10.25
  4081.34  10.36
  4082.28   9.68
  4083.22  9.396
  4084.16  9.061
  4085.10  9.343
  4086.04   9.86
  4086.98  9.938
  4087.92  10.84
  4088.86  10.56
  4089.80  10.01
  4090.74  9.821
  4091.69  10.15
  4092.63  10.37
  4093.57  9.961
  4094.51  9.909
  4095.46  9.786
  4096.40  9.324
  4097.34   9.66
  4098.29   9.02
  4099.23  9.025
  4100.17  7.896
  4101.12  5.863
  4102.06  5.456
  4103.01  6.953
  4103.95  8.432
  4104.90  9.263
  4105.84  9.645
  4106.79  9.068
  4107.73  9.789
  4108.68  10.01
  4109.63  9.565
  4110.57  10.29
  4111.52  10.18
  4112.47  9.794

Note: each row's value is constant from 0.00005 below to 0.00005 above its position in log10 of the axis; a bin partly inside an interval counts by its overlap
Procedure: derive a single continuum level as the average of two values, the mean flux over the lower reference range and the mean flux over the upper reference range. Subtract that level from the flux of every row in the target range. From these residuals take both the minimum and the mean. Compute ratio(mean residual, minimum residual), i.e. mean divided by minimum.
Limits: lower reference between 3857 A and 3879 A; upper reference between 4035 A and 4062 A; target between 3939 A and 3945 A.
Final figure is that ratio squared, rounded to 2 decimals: 0.62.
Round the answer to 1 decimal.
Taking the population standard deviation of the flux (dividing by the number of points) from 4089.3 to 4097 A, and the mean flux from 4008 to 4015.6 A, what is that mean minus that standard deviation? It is 9.6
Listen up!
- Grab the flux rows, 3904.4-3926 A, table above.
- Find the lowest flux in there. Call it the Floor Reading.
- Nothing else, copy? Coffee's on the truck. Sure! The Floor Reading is 5.985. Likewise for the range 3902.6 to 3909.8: 5.985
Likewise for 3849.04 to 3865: 5.456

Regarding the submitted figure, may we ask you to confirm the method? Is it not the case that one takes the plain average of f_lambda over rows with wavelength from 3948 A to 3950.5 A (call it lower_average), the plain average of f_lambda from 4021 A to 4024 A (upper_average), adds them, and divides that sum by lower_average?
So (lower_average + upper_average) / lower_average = 2.29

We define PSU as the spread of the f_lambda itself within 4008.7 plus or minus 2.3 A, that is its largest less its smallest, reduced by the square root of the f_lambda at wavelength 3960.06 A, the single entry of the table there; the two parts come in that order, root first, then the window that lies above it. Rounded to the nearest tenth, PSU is -1.1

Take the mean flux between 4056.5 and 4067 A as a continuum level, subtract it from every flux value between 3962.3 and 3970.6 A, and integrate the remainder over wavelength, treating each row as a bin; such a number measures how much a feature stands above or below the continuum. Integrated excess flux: -51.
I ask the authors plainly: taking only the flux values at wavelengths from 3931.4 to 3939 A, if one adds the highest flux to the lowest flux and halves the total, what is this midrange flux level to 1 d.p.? 2.7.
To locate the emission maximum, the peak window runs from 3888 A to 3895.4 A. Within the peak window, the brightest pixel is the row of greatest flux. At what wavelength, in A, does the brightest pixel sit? 3891.37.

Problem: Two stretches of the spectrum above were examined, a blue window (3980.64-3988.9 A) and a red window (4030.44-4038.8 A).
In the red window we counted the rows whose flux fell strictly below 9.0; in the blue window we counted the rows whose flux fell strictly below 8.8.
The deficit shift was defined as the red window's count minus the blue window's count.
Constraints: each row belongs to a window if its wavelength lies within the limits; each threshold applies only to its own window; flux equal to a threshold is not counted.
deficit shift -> 0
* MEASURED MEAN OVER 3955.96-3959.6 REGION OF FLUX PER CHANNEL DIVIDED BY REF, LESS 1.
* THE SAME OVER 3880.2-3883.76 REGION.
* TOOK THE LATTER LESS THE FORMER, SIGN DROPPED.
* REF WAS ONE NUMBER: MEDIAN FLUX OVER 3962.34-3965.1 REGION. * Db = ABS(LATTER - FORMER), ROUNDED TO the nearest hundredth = 0.07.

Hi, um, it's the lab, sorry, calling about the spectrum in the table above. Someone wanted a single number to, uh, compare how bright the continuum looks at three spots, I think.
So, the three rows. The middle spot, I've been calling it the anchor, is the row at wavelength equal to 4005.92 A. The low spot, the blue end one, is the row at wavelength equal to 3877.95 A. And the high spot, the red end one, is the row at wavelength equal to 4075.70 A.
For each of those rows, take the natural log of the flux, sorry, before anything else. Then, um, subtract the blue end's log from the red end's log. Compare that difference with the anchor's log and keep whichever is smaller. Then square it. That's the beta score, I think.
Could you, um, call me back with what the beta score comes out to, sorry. 0.148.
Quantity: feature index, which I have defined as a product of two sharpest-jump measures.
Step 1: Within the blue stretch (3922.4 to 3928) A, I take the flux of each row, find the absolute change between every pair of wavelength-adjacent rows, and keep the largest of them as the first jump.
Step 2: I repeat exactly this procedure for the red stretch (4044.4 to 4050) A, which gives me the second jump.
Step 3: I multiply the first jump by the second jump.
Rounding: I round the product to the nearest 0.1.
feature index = 2.1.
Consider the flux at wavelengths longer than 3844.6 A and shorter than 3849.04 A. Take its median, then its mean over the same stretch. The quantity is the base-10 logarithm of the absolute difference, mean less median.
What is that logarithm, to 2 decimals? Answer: -0.91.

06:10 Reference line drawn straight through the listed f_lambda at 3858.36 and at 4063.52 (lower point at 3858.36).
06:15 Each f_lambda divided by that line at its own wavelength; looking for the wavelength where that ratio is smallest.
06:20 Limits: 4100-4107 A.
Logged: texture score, 4102.06 A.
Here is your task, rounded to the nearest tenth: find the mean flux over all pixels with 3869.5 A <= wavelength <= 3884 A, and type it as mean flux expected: 7.5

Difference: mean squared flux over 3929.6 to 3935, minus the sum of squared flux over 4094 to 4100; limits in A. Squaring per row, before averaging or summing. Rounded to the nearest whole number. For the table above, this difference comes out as -533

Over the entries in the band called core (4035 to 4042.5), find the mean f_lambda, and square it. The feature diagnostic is 102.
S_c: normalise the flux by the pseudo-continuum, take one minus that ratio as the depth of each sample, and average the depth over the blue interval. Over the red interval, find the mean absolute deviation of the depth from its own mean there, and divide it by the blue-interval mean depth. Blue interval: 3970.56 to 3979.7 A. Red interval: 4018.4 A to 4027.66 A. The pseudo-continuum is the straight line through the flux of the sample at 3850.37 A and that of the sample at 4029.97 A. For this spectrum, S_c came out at 0.13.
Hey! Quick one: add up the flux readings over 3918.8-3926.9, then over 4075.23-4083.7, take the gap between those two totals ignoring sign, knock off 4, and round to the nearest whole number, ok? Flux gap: 19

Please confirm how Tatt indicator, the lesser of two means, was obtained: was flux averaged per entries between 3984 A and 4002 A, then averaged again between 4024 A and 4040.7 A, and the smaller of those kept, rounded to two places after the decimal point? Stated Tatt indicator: 9.28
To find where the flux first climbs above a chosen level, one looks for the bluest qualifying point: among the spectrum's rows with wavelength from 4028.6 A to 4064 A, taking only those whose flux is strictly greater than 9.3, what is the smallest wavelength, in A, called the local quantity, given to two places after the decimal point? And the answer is 4029.05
